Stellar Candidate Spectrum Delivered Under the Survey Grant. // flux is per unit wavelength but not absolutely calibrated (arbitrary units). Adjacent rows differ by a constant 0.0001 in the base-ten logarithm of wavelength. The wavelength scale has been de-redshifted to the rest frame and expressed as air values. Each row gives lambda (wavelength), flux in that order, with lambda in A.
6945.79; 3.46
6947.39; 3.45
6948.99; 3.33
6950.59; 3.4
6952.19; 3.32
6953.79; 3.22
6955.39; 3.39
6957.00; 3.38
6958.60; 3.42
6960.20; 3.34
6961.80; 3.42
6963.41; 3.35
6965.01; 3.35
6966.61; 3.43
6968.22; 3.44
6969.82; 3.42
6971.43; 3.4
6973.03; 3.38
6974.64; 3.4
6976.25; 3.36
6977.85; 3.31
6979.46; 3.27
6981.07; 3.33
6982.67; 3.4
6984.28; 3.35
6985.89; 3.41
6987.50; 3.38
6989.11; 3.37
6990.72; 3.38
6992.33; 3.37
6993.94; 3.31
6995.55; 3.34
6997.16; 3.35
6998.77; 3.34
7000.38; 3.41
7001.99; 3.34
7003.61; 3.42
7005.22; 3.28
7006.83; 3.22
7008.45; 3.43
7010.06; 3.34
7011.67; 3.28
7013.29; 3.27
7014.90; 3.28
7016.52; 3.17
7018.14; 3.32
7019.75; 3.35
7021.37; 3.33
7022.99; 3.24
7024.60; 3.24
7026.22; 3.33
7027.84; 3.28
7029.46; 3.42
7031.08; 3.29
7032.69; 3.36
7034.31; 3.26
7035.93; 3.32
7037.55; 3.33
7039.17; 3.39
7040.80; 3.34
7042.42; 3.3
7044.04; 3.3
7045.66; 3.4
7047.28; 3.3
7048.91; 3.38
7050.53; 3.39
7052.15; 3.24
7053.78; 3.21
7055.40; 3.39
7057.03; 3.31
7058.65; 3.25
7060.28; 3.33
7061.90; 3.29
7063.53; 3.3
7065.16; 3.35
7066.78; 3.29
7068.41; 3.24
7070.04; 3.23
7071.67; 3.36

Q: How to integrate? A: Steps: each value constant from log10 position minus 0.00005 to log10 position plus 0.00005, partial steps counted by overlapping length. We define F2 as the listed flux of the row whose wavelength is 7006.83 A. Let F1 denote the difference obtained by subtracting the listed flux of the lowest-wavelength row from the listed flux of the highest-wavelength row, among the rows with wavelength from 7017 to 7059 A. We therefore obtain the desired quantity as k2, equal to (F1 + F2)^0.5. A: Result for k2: 1.775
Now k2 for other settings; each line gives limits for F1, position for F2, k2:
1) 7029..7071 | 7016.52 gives 1.726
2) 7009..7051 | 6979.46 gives 1.822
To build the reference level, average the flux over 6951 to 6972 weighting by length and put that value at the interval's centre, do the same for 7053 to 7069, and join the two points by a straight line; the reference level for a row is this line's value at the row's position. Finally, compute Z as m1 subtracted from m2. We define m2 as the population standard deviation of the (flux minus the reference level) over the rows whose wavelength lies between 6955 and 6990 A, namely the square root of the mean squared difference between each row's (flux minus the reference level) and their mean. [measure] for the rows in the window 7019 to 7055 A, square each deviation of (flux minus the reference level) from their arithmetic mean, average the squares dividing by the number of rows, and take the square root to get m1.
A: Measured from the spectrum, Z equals -0.018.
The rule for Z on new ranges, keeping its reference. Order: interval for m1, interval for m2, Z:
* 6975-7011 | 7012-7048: 0.009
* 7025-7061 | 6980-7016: -0.004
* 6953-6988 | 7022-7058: 0.007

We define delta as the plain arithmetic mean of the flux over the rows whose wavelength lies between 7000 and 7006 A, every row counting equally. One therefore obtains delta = 3.36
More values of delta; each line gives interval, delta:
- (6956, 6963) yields 3.39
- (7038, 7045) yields 3.33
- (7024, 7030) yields 3.32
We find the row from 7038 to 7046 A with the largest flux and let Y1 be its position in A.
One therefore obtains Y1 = 7045.66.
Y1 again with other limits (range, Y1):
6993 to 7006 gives 7003.61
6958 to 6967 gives 6966.61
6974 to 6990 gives 6985.89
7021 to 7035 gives 7029.46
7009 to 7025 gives 7019.75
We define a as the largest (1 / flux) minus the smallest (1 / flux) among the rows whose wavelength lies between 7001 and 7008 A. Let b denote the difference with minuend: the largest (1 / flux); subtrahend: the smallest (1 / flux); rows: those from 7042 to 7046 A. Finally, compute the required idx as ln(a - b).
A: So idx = -4.7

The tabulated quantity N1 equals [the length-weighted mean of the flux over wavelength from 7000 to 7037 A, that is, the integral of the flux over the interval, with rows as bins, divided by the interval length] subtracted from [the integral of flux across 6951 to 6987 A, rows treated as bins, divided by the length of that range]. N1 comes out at 0.06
